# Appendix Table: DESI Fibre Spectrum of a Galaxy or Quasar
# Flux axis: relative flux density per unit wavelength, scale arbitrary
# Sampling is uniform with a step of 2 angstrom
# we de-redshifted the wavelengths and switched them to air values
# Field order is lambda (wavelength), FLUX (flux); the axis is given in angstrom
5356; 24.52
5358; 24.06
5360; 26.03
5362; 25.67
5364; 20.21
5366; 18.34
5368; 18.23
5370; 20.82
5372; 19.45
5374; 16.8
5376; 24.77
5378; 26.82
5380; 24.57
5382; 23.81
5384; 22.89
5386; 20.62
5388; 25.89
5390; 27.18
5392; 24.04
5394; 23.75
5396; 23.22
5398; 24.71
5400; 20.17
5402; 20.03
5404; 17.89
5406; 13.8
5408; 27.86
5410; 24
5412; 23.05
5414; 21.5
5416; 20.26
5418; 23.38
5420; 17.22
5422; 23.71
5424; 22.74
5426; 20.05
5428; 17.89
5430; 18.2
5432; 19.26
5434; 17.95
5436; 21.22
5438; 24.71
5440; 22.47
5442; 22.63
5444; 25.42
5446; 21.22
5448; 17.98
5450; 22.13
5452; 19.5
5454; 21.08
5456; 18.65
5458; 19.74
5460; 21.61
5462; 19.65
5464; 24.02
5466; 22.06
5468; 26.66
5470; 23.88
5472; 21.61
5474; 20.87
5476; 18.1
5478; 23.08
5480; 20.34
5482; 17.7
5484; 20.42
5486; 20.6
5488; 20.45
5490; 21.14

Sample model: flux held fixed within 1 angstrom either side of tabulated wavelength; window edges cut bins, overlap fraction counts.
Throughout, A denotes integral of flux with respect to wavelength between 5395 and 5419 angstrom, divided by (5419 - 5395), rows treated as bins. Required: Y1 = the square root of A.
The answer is 4.65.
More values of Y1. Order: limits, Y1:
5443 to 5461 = 4.56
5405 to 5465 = 4.59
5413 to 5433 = 4.52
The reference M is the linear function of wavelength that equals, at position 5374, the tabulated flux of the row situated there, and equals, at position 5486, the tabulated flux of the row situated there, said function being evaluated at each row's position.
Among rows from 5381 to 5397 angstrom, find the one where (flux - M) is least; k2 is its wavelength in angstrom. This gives 5386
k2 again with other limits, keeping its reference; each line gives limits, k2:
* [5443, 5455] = 5448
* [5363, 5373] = 5368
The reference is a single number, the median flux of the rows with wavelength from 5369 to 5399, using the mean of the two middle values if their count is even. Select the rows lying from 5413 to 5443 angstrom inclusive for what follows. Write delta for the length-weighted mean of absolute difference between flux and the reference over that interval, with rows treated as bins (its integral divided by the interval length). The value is 3.05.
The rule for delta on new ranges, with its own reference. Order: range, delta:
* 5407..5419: 1.88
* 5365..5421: 2.95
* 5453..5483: 2.96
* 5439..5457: 2.94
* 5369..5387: 2.58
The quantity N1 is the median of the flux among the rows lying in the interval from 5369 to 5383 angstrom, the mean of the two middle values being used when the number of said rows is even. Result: 23.8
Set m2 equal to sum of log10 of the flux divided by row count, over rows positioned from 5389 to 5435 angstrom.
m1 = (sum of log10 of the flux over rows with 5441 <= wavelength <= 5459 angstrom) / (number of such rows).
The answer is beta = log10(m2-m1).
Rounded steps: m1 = 1.32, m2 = 1.32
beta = -2.21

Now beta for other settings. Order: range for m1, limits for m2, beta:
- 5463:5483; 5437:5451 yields -1.95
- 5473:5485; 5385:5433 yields -1.53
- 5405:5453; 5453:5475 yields -1.81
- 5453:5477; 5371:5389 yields -1.61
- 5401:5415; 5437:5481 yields -1.75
